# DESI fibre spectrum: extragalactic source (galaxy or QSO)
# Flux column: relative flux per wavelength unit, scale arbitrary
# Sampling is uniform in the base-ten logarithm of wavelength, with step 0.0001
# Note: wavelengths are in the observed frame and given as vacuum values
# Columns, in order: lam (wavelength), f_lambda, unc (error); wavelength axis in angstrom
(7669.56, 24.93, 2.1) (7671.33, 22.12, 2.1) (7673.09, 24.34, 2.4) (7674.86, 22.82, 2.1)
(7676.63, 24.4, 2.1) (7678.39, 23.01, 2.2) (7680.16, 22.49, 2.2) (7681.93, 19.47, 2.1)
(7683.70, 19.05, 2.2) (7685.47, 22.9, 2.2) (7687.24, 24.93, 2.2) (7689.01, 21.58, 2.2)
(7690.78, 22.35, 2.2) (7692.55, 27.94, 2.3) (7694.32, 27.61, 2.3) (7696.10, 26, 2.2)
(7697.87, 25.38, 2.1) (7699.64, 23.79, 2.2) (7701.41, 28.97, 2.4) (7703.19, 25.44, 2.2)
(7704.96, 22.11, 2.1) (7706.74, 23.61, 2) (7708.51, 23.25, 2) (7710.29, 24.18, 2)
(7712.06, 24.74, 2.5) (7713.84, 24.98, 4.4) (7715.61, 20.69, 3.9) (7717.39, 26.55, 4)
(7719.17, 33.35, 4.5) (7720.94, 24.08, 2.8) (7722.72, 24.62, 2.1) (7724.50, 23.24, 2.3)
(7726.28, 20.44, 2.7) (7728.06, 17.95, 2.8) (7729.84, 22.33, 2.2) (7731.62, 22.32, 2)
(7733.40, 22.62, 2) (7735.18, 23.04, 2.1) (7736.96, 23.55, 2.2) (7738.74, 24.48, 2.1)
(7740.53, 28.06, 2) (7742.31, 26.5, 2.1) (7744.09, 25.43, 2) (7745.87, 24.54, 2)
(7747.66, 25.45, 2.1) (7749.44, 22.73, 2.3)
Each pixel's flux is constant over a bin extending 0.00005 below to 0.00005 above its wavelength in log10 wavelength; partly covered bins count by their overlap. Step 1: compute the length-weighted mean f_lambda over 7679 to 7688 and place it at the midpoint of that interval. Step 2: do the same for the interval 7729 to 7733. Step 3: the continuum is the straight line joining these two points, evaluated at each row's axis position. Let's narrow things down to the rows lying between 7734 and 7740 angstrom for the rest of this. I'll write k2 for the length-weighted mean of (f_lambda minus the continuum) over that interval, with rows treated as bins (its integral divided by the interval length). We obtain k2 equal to 1.5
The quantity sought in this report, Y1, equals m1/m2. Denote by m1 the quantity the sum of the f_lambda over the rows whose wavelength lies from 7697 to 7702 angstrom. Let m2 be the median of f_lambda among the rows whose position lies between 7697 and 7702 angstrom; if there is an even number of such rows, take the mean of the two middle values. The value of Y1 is 3.08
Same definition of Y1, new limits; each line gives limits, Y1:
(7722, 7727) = 2.94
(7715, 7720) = 3.04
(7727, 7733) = 2.80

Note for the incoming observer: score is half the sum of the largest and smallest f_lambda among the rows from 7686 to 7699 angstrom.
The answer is 24.8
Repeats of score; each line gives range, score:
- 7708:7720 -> 27.0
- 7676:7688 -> 22.0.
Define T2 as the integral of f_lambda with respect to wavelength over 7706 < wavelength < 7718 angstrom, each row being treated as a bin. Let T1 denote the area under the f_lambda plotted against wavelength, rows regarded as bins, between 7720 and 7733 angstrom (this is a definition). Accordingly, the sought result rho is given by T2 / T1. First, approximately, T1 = 289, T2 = 287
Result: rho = 1.00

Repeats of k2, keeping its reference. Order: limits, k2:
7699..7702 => 4.4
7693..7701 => 4.1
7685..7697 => 3.0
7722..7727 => 0.5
